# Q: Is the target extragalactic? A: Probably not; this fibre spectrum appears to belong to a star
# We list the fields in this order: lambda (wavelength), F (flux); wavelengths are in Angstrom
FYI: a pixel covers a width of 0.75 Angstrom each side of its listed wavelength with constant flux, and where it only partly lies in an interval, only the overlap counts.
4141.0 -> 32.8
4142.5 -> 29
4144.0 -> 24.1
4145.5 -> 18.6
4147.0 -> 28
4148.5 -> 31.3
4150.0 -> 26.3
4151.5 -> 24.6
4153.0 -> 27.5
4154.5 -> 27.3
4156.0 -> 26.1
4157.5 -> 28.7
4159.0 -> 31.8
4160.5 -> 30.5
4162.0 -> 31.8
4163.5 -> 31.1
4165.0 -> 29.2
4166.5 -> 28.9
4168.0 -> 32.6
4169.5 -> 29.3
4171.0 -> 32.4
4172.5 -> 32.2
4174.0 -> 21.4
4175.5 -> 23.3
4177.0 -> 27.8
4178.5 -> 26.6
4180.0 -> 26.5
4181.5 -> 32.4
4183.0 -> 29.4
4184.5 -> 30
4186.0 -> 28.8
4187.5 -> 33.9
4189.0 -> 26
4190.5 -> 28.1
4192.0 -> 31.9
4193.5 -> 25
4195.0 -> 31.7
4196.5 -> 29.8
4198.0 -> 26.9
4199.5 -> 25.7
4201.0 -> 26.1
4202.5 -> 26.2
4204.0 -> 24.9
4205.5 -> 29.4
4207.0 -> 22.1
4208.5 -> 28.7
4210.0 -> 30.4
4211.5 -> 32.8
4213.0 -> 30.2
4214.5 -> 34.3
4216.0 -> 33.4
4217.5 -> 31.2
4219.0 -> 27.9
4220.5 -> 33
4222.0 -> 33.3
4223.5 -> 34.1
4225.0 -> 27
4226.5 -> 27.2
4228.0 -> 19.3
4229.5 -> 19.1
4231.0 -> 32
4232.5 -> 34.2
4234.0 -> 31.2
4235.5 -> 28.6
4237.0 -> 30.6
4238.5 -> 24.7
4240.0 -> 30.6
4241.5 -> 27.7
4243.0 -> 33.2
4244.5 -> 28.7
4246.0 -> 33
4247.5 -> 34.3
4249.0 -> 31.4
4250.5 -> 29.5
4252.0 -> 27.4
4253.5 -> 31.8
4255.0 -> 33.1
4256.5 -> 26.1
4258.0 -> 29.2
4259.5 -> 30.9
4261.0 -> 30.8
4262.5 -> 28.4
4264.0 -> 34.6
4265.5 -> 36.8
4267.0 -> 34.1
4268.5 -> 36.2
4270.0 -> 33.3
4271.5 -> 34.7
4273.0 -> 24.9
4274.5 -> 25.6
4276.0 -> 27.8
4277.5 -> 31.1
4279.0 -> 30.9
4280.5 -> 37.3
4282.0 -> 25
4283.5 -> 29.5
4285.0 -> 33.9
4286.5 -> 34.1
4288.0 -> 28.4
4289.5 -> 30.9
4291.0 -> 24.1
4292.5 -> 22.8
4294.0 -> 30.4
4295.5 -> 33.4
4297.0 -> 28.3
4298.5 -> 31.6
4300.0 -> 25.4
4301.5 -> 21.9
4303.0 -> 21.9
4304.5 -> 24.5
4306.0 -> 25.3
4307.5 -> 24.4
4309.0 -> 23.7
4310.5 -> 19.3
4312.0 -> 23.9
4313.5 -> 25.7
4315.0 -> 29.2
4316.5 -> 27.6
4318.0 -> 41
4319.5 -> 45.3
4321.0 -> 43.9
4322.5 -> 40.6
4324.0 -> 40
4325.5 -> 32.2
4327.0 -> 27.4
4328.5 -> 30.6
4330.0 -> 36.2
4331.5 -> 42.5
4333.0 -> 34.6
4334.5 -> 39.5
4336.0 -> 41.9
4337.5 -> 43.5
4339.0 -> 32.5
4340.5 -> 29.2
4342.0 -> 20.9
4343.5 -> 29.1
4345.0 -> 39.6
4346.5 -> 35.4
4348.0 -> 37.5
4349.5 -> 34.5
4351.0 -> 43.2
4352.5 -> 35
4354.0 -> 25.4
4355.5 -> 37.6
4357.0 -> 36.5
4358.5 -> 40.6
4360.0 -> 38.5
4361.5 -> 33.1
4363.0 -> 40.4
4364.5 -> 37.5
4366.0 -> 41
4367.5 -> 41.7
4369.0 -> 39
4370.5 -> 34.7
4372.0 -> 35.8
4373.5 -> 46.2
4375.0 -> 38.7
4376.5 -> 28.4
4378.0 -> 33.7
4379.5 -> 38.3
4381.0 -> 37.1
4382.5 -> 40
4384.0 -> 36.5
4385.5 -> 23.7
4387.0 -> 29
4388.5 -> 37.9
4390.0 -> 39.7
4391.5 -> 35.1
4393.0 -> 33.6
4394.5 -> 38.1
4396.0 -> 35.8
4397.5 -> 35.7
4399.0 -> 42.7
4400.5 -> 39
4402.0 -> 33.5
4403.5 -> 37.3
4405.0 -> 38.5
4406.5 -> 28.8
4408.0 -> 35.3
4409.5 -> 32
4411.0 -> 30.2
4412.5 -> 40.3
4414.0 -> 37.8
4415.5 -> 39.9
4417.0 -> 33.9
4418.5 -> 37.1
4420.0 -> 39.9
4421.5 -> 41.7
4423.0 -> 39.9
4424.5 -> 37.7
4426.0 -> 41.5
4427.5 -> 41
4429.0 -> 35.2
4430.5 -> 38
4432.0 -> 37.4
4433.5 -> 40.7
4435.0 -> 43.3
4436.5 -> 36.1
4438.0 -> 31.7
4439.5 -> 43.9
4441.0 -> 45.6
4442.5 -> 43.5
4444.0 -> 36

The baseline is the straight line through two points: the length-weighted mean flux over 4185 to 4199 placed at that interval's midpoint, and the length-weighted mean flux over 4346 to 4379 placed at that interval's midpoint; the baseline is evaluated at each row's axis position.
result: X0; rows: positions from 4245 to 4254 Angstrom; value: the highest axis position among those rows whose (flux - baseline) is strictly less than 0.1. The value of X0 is 4253.5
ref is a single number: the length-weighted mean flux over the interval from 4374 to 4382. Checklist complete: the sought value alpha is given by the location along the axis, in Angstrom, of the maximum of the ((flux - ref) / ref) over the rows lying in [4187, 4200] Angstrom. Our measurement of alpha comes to 4187.5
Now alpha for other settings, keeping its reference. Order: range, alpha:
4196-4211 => 4210.0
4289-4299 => 4295.5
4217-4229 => 4223.5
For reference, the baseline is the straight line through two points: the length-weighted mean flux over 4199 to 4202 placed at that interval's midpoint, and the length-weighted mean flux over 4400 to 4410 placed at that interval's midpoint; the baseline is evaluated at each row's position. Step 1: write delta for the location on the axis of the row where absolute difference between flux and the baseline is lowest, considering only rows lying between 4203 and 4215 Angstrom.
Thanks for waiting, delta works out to 4204.0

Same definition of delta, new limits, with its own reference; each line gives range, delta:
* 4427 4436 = 4429.0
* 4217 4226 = 4225.0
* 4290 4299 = 4294.0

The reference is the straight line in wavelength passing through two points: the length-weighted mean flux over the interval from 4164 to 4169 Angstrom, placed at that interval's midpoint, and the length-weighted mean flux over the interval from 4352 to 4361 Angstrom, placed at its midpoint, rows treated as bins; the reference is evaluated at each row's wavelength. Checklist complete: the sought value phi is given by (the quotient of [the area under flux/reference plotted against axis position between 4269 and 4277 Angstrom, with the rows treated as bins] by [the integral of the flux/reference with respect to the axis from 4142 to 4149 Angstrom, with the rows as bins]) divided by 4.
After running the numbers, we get 0.291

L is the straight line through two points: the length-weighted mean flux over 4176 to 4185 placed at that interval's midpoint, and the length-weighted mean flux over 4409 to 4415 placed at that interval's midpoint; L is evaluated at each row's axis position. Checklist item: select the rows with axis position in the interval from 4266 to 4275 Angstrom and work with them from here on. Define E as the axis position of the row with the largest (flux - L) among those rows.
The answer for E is 4268.5 Angstrom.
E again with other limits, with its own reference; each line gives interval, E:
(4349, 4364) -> 4351.0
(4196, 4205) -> 4196.5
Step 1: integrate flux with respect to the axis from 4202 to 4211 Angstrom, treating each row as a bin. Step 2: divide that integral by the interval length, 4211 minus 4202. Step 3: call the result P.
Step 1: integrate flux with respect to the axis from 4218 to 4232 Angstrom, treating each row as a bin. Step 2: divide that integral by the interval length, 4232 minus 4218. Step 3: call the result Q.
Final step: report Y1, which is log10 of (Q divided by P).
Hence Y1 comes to 0.02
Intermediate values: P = 27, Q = 28.3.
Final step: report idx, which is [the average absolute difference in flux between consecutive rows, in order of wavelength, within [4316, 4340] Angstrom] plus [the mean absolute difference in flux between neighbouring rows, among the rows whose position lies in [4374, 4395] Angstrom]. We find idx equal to 10.4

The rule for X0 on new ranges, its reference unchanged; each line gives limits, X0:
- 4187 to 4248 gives 4244.5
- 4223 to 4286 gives 4283.5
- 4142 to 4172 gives 4156.0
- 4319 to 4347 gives 4346.5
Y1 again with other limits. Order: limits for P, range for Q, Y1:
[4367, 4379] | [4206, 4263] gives -0.10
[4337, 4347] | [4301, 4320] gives -0.08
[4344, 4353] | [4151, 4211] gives -0.12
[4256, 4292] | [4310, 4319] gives -0.03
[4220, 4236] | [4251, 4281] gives 0.03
